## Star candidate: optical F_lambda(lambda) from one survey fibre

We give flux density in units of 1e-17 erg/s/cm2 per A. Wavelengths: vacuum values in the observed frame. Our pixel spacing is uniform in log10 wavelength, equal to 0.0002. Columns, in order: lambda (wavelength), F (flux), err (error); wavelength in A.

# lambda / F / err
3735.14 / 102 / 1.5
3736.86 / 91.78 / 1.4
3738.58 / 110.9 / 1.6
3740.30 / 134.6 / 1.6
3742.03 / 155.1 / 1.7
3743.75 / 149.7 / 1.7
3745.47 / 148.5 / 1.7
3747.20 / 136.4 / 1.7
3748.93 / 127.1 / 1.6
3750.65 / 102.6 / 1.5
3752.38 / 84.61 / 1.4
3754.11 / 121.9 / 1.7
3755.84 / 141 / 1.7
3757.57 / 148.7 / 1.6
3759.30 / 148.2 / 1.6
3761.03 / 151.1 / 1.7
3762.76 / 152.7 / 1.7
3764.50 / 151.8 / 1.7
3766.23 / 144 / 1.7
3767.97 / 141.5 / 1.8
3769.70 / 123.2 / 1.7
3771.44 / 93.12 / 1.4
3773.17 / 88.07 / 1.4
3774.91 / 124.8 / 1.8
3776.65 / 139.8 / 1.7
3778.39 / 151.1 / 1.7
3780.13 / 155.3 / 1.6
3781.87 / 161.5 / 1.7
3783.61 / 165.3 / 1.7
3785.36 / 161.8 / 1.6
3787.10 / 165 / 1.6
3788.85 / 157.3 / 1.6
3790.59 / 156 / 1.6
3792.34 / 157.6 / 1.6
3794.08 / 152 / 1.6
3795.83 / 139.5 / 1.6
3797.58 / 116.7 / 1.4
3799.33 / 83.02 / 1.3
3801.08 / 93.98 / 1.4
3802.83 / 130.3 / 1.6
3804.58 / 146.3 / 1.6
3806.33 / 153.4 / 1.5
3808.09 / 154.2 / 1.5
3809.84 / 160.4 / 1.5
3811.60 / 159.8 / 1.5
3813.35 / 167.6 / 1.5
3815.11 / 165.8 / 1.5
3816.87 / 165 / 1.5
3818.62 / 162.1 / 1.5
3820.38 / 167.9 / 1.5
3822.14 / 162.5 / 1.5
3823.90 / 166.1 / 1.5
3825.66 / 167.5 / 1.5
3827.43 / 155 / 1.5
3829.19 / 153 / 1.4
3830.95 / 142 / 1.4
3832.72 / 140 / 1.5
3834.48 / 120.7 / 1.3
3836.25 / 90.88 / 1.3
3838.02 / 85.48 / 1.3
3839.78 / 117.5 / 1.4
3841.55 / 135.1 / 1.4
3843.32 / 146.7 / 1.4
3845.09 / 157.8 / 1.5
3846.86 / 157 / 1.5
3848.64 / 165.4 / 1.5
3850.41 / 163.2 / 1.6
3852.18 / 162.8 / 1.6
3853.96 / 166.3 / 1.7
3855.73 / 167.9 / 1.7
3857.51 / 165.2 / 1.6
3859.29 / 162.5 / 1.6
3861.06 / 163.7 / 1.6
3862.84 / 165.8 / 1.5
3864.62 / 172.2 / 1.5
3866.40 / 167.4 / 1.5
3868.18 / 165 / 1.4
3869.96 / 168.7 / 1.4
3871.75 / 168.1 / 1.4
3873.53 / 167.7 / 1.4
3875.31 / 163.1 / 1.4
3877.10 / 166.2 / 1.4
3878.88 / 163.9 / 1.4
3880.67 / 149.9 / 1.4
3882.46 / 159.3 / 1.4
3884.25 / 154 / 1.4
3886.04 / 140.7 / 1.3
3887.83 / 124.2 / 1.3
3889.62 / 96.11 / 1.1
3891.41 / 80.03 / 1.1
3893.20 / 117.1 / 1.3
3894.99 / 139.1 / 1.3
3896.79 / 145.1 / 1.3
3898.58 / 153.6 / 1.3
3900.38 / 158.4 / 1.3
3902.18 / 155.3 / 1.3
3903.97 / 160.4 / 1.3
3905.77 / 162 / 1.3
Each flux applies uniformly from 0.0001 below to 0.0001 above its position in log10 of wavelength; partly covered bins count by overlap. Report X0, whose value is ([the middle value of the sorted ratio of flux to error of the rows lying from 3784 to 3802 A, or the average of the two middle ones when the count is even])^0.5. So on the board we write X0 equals 9.81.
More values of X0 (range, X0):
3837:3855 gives 10.09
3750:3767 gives 9.32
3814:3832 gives 10.47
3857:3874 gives 10.64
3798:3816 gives 10.13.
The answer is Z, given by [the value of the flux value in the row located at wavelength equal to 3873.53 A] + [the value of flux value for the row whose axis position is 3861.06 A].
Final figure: 331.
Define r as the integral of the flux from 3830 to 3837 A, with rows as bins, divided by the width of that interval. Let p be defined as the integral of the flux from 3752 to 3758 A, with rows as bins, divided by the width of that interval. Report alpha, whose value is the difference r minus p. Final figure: -1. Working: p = 125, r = 124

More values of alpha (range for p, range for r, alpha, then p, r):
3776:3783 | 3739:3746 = -8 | 153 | 145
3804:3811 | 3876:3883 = 6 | 154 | 160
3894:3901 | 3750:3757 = -34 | 148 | 114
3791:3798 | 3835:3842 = -38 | 144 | 106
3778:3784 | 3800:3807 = -29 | 158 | 129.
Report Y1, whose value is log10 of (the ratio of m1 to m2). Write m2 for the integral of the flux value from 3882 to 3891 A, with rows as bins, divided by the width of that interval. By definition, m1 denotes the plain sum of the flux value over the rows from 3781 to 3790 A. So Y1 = 0.79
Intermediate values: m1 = 811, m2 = 131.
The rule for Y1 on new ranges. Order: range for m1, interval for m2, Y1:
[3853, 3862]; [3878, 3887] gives 0.73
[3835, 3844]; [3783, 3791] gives 0.55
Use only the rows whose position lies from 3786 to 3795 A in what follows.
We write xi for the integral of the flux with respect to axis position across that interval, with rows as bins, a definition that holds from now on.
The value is 1419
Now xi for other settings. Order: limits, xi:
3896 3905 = 1394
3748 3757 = 1050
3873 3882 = 1456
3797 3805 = 897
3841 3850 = 1382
